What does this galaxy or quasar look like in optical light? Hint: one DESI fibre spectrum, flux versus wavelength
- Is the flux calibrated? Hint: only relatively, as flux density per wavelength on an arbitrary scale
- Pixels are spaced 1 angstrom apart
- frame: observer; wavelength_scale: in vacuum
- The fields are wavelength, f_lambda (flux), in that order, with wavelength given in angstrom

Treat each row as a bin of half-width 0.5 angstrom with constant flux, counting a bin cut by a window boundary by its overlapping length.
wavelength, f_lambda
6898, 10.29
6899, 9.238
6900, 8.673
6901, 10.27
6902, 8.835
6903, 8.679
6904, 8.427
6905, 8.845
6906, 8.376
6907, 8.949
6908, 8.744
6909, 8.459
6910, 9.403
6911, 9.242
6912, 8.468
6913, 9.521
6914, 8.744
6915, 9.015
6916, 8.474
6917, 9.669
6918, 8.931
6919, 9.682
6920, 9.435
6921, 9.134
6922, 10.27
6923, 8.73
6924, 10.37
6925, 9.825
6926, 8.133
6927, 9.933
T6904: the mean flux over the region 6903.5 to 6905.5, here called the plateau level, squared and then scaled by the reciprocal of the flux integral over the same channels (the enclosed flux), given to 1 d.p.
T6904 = 4.3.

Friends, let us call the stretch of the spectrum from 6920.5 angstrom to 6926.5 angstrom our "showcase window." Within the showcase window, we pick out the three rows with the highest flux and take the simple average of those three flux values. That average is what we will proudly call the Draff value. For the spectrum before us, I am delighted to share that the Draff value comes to 10.2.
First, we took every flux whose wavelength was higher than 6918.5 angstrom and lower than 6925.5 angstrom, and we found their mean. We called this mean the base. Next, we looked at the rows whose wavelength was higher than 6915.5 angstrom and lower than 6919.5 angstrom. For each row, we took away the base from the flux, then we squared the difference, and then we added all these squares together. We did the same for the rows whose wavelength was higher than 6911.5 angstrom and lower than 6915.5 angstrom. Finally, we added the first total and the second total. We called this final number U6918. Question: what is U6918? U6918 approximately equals 4.4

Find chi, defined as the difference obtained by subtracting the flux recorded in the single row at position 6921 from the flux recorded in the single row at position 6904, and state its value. -0.7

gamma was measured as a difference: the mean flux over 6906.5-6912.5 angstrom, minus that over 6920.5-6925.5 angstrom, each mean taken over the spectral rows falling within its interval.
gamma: -0.79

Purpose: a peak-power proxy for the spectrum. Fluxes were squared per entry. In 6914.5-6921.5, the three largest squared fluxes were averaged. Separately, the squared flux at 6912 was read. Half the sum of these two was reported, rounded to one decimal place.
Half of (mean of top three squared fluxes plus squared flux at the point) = 81.9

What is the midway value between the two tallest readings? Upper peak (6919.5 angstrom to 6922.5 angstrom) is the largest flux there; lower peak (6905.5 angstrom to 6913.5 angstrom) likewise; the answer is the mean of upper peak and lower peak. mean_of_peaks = 9.90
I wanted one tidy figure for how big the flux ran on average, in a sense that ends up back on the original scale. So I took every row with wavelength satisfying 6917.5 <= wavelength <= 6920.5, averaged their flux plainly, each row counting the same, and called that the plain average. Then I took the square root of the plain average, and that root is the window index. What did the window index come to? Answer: 3.06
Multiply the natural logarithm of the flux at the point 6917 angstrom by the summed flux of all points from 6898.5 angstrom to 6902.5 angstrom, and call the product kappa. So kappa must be 84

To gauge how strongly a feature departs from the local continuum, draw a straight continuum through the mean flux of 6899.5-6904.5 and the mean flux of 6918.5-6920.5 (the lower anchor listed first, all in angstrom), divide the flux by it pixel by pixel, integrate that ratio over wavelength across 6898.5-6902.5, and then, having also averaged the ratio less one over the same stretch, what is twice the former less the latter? 8.26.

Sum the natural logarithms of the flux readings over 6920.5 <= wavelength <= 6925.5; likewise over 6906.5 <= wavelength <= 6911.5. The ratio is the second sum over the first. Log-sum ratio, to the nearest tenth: 1.0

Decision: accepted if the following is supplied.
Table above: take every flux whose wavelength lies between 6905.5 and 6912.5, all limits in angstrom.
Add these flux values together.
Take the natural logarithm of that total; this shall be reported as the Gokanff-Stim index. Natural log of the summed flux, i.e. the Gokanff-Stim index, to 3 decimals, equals 4.121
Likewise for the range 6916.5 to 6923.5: 4.187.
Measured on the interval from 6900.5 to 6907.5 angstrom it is 4.133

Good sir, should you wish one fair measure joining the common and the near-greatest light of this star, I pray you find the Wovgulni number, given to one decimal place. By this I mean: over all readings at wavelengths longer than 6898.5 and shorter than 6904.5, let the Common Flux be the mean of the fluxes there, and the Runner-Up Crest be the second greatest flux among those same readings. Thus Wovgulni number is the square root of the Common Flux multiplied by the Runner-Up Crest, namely 9.1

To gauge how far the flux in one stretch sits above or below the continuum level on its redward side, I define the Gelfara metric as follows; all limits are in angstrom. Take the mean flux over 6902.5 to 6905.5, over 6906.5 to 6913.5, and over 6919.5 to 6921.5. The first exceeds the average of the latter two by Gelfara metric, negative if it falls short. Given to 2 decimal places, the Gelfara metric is -0.48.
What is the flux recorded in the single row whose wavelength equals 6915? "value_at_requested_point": 9.015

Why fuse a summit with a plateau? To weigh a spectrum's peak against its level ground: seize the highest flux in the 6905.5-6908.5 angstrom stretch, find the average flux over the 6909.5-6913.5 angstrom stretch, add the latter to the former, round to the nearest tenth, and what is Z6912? 18.1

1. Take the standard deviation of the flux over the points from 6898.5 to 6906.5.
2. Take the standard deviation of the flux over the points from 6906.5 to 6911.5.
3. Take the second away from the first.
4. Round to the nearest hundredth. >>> 0.23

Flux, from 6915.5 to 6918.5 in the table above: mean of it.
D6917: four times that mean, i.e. 36.1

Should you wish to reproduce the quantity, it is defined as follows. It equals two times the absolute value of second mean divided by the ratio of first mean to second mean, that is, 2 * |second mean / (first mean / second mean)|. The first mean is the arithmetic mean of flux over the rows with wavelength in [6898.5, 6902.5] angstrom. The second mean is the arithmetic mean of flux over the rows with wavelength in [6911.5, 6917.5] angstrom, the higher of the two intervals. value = 17.4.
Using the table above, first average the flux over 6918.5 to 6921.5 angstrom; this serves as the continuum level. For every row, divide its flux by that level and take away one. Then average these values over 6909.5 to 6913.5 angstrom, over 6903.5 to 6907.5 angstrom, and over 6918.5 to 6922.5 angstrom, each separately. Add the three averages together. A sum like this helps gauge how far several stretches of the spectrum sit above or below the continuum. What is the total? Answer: -0.086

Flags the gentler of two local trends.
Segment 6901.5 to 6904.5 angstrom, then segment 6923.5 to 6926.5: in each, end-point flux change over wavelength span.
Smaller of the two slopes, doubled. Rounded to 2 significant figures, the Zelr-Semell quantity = -2.2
